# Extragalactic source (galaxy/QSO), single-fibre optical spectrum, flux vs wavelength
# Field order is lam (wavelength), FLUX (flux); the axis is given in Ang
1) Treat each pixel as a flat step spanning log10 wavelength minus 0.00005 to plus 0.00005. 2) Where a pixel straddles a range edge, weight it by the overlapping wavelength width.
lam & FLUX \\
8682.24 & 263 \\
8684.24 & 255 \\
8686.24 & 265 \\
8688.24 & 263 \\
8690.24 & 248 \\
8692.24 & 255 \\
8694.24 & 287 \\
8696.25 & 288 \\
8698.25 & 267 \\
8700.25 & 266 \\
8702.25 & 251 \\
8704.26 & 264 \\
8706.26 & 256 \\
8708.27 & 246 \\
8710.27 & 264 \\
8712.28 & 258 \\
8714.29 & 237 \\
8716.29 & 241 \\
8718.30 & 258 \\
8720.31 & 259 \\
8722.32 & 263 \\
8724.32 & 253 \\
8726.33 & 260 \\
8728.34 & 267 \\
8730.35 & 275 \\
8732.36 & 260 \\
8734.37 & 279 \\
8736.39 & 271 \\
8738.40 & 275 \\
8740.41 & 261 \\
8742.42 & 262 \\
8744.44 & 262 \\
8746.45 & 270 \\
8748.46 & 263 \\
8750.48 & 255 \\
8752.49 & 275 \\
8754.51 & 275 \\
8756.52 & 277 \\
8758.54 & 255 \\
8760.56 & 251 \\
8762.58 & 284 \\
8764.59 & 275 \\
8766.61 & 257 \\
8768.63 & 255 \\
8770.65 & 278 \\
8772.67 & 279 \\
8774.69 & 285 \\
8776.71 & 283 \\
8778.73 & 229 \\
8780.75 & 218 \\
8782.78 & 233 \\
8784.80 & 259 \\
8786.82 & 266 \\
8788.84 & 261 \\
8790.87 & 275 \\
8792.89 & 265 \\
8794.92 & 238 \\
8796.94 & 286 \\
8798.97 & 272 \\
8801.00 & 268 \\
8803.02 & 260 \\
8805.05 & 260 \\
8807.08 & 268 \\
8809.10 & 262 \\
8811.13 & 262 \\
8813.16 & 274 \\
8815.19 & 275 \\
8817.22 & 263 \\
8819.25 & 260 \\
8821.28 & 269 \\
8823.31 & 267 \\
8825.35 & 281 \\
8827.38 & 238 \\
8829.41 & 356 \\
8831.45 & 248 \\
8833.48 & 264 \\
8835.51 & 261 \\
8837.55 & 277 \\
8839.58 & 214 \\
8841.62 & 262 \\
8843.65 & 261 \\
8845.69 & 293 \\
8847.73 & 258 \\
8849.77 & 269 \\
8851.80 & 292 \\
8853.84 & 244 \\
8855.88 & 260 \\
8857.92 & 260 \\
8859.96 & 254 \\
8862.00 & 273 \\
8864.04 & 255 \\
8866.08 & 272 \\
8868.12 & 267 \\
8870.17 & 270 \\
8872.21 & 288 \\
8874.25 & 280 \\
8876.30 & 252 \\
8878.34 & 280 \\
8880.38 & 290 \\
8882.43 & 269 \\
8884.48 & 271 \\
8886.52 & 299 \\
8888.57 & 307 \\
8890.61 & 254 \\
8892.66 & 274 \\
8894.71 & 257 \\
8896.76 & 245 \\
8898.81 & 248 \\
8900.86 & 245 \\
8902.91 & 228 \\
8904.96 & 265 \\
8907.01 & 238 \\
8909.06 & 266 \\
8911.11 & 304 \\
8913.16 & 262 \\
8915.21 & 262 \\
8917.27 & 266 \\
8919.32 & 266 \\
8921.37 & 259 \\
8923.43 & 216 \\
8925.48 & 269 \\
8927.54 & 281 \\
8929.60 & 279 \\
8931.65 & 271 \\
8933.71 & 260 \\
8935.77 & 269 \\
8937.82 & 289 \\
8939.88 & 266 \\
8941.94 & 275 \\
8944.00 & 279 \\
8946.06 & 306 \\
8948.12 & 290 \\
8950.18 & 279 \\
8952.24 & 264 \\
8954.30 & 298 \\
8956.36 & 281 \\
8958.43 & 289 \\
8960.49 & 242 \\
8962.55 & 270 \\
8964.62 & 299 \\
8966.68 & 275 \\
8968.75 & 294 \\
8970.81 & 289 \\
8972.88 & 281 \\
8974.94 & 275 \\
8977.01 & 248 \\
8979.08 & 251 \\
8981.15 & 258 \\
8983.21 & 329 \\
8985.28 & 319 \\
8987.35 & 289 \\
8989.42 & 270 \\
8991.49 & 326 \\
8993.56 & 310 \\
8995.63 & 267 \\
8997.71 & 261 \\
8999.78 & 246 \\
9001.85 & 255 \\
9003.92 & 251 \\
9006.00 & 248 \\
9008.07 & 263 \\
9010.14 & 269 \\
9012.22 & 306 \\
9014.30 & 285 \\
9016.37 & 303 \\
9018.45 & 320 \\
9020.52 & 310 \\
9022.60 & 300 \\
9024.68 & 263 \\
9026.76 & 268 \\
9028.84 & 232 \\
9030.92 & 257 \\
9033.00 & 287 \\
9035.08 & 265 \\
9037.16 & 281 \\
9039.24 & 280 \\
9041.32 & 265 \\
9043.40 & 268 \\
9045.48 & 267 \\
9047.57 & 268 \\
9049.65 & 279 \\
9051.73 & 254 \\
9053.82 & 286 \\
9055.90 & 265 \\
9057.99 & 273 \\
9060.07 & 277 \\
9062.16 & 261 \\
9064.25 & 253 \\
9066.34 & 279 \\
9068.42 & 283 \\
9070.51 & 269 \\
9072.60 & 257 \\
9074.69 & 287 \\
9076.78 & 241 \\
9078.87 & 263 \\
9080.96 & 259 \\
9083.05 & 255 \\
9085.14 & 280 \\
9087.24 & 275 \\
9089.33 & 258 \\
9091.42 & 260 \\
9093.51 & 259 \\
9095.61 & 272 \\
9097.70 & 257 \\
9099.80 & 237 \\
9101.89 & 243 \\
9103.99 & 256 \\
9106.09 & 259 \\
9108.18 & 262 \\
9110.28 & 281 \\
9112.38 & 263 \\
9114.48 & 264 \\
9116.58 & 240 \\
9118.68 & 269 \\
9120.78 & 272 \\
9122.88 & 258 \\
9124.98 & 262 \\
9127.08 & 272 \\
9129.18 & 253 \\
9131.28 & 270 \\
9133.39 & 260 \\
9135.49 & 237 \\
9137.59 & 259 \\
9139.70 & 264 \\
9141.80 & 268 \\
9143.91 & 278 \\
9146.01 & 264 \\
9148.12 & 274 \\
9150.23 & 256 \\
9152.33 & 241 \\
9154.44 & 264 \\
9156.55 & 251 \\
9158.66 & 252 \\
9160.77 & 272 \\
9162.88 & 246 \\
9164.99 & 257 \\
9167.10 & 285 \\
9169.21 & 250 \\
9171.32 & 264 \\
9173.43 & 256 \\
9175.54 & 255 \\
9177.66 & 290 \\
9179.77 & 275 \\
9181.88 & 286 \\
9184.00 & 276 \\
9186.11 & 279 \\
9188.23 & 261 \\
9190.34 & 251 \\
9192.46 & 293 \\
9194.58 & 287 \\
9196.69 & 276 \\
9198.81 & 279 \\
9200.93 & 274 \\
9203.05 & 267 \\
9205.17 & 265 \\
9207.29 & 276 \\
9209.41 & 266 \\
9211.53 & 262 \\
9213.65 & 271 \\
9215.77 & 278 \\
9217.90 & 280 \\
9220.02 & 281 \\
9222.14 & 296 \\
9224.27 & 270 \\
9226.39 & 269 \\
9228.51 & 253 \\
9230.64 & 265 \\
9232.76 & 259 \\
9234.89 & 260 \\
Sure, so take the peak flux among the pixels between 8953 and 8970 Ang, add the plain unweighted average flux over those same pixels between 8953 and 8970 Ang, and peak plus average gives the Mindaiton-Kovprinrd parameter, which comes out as 580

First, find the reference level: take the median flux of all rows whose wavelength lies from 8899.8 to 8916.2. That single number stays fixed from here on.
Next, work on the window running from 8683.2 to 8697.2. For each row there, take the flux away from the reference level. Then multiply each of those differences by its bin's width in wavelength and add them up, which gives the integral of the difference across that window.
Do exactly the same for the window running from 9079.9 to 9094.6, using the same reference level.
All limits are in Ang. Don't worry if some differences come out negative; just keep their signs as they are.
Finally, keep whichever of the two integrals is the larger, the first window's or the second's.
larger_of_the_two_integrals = -25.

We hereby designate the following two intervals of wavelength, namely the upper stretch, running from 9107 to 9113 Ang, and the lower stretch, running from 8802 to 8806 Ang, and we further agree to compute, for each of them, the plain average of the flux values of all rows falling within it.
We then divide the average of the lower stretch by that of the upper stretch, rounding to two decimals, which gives 0.97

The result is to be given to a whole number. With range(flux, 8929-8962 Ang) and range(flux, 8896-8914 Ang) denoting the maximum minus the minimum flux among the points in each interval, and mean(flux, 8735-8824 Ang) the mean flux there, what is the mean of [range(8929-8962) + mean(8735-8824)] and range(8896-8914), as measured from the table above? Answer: 202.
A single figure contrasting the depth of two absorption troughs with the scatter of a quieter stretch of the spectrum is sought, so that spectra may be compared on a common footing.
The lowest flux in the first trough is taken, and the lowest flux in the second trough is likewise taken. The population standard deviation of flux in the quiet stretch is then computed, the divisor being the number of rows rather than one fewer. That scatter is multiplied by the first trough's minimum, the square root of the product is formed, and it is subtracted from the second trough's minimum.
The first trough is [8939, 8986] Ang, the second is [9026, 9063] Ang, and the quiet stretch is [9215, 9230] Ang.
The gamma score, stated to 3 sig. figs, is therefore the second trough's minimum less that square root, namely 177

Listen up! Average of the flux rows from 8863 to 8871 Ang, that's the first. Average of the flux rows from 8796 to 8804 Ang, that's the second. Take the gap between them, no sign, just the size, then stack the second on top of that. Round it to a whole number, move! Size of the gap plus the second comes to 277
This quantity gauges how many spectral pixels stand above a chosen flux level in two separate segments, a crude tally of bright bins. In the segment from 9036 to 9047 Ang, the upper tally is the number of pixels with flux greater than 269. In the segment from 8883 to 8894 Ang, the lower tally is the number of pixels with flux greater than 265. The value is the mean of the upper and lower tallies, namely 3.0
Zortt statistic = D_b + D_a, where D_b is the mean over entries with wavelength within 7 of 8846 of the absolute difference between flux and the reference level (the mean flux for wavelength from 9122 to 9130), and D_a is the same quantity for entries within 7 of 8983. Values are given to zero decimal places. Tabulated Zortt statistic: 44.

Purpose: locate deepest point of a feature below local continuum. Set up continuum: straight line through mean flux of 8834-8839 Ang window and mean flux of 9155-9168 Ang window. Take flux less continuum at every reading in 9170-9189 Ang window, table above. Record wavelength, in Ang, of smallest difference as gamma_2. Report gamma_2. 9175.54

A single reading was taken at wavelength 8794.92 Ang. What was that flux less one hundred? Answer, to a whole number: 138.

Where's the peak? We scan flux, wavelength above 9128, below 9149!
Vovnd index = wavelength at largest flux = 9143.91 Ang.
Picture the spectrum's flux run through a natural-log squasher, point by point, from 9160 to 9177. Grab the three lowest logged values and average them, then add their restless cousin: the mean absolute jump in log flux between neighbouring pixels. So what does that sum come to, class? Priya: 5.590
